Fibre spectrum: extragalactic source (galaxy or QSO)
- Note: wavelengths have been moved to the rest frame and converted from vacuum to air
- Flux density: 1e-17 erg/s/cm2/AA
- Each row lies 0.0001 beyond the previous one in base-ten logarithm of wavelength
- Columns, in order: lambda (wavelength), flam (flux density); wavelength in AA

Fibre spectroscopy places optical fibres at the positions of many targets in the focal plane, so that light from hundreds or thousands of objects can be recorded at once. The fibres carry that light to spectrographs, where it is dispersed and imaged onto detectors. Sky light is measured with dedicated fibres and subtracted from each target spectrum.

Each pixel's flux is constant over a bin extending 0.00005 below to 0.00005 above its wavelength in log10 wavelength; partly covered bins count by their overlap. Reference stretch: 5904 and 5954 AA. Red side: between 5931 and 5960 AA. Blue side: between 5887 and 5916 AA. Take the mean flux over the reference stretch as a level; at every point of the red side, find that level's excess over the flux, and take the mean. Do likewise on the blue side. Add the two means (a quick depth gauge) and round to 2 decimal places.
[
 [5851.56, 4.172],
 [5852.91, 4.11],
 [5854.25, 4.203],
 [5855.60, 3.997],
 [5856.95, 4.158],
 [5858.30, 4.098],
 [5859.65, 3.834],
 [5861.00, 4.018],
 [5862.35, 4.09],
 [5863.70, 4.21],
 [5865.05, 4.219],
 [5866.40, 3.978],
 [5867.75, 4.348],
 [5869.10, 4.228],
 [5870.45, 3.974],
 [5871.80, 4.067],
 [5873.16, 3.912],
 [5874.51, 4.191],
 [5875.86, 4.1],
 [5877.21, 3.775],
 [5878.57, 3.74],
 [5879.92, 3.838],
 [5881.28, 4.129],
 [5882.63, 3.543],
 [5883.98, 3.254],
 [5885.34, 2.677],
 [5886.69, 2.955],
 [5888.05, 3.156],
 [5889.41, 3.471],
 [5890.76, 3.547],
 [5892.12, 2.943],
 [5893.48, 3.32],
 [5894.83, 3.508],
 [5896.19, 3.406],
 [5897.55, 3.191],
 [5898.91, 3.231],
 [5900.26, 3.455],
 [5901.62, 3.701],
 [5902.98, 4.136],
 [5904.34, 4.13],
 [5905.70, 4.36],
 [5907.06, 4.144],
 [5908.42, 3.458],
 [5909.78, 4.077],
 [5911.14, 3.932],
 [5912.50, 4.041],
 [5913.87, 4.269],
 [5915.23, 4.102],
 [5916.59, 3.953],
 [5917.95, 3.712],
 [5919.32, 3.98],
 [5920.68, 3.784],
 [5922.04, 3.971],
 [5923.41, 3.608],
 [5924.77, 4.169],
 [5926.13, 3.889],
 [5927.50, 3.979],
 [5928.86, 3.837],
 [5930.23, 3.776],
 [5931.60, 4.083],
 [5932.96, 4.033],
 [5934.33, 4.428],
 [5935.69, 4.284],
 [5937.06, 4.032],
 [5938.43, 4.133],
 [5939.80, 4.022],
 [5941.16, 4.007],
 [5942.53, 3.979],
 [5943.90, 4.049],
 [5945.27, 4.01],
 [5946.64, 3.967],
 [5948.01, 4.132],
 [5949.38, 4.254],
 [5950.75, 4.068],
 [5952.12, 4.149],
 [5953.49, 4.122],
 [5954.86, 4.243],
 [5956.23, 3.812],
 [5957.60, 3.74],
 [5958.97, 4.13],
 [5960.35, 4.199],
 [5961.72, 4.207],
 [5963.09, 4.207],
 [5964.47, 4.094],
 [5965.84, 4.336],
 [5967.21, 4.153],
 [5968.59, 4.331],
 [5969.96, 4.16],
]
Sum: 0.28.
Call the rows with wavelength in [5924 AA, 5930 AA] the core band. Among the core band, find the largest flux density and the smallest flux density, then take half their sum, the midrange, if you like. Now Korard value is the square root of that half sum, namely 2.00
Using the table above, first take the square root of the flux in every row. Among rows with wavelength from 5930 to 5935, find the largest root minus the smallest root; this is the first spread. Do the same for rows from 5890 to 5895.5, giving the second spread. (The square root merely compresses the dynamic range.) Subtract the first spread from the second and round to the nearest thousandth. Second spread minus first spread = 0.007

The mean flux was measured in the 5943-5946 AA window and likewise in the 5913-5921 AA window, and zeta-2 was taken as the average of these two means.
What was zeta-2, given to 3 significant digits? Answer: 4.00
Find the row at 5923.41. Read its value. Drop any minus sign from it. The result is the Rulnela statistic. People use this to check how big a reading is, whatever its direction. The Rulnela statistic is 3.61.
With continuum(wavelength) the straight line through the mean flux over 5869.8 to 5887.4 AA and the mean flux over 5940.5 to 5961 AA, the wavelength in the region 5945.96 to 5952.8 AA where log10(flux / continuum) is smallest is 5946.64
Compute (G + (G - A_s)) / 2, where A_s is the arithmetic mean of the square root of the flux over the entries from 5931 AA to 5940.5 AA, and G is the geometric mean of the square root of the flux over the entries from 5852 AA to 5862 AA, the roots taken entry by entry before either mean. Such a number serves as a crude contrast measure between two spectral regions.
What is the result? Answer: 1.00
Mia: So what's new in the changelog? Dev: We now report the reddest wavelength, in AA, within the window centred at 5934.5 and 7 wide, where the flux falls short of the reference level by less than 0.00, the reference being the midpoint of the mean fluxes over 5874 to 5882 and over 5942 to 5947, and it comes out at 5937.06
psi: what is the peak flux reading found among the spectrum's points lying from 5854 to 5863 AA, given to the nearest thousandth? 4.203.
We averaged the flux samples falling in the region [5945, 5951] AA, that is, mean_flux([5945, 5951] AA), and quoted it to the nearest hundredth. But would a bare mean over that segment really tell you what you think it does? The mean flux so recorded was 4.09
